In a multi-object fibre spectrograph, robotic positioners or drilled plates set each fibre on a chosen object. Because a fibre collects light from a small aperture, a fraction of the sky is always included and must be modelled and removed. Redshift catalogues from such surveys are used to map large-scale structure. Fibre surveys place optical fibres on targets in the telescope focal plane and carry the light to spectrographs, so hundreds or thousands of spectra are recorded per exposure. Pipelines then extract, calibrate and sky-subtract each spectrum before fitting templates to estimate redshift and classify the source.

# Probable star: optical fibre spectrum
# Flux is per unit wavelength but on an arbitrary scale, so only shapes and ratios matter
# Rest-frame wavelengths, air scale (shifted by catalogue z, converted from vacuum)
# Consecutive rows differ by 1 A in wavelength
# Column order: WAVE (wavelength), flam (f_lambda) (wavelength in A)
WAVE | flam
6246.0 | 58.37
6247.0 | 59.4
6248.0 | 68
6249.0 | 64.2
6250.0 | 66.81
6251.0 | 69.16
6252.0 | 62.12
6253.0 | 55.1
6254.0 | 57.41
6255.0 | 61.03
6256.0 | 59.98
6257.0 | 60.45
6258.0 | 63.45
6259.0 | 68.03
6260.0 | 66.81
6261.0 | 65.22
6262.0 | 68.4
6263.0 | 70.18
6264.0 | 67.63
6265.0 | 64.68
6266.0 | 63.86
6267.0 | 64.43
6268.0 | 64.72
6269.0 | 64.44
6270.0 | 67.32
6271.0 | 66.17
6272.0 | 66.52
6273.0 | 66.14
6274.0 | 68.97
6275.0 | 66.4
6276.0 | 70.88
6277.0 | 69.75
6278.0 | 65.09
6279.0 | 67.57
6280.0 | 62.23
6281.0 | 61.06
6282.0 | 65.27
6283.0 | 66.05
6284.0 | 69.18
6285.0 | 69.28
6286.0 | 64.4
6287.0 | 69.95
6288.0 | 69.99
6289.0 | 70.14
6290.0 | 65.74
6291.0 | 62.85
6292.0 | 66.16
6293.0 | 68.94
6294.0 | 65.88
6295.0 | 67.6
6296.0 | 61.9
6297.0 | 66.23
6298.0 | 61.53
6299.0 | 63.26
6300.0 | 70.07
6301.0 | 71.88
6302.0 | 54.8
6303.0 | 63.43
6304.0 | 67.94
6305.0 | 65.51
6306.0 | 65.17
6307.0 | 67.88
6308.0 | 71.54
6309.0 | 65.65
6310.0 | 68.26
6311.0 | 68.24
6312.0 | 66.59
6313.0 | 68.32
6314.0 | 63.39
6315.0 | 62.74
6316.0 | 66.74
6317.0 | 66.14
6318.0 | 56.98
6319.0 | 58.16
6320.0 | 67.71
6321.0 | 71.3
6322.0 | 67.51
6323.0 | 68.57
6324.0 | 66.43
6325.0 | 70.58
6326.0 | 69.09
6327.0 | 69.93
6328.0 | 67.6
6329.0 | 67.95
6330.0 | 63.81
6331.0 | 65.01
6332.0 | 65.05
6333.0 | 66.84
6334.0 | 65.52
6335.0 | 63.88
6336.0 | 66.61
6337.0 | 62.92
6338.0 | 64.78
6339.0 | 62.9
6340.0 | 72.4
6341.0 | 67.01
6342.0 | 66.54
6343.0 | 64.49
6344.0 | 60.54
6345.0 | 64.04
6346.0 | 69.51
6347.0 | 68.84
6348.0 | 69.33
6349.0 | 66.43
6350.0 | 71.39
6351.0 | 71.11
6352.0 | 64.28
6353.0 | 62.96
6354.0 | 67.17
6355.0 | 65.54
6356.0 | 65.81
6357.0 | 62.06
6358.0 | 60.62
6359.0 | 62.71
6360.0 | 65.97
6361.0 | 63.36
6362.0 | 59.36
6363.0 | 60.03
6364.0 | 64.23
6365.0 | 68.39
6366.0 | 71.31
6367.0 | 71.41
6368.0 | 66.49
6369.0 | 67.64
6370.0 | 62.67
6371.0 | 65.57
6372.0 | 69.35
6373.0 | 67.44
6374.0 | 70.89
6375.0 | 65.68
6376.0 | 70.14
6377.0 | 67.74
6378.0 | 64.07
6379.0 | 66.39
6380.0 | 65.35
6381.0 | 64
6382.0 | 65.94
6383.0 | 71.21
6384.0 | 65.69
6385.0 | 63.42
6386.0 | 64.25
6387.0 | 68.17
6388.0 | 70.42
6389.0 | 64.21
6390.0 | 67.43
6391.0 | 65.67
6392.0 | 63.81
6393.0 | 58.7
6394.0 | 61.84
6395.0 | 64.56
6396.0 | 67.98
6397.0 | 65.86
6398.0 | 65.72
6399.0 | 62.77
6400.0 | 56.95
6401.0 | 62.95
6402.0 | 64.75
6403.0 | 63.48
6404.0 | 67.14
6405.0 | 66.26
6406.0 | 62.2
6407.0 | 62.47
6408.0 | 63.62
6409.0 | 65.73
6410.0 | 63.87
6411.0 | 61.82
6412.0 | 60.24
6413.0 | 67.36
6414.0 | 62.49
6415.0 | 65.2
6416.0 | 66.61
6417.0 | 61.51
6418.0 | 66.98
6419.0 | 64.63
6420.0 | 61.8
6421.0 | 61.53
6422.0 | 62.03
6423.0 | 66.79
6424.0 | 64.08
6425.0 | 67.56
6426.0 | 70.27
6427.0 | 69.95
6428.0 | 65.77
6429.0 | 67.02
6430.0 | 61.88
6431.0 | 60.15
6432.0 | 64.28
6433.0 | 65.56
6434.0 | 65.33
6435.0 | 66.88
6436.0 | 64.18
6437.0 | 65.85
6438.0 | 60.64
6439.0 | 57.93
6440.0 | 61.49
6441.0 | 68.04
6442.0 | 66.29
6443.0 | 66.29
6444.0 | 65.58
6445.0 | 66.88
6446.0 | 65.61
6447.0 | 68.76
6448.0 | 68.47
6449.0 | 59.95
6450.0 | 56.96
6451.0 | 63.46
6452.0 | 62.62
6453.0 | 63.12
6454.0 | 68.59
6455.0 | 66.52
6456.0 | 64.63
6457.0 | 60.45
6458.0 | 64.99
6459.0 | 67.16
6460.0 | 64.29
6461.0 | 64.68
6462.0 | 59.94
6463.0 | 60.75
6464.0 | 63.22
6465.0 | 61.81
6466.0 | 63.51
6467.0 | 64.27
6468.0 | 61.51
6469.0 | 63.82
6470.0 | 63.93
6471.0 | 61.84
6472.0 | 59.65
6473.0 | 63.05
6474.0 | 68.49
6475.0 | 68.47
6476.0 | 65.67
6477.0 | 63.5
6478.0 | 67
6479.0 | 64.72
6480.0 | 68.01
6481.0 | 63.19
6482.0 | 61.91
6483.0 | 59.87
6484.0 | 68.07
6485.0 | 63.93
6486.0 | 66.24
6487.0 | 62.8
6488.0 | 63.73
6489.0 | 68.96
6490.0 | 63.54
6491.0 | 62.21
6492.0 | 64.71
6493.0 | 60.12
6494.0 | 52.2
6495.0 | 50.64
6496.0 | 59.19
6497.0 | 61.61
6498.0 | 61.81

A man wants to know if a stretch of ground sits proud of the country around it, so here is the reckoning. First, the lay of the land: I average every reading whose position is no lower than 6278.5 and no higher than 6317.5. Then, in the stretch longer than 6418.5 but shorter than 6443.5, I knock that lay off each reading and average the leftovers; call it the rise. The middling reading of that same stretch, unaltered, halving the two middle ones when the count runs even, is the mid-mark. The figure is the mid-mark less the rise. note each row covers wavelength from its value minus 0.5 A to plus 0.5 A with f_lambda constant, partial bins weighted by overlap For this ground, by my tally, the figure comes 66.8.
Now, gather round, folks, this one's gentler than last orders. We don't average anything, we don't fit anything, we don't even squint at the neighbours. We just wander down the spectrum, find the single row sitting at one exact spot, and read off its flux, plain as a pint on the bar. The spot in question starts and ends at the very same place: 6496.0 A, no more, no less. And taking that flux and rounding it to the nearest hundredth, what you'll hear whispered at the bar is 59.19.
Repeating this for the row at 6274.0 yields 68.97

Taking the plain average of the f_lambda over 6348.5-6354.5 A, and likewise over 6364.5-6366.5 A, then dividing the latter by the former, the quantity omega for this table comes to 1.04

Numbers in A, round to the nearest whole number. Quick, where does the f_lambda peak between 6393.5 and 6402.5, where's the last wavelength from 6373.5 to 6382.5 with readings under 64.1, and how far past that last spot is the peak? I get 15 A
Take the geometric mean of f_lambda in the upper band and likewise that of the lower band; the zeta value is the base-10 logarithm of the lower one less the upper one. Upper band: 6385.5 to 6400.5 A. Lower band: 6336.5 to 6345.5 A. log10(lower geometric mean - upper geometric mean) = -0.3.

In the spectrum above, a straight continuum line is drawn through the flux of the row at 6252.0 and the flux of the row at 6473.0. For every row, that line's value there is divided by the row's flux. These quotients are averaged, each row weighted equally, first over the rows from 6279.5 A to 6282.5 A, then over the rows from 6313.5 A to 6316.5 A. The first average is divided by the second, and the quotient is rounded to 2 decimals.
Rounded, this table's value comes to 1.02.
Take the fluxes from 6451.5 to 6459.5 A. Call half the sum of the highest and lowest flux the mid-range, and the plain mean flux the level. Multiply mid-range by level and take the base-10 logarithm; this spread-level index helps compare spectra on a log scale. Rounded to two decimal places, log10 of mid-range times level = 3.62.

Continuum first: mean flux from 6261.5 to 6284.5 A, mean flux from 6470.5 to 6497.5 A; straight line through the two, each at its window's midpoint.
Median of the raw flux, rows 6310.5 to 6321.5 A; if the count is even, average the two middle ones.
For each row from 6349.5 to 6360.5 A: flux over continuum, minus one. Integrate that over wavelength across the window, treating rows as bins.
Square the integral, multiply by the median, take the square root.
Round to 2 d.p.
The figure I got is 0.43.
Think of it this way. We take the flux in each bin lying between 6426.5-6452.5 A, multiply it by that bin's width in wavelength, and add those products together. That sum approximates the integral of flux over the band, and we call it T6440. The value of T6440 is 1676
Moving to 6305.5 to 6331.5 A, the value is 1731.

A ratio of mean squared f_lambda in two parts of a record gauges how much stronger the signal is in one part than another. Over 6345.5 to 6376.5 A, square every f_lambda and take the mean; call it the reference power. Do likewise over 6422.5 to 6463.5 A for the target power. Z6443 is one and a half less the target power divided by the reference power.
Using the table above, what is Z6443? 0.55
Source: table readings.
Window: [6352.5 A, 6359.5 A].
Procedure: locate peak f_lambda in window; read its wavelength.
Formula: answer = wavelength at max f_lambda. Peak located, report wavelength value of 6354.0 A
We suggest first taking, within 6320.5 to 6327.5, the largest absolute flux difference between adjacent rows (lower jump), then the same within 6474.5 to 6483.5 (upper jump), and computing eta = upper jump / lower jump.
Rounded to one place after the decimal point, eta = 1.2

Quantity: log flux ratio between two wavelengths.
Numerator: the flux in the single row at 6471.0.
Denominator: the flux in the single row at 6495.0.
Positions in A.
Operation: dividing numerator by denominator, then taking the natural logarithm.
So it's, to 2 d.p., 0.20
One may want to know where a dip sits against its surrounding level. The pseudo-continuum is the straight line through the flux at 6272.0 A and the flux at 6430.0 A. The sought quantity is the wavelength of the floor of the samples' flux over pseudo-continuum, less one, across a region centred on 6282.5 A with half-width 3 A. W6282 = 6281.0 A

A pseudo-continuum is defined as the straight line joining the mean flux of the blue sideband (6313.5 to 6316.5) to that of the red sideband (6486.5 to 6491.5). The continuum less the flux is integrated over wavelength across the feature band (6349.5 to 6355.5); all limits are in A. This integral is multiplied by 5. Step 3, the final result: -84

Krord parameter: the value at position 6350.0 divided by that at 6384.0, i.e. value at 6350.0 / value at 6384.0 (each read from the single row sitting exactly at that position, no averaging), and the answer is 1.09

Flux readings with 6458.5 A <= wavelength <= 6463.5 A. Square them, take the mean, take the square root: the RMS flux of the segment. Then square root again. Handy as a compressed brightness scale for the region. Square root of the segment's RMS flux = 7.96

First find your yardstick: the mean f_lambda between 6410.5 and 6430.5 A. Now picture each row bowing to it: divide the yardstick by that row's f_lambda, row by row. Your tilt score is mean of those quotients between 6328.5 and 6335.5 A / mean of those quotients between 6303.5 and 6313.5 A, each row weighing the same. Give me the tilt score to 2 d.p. 1.03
